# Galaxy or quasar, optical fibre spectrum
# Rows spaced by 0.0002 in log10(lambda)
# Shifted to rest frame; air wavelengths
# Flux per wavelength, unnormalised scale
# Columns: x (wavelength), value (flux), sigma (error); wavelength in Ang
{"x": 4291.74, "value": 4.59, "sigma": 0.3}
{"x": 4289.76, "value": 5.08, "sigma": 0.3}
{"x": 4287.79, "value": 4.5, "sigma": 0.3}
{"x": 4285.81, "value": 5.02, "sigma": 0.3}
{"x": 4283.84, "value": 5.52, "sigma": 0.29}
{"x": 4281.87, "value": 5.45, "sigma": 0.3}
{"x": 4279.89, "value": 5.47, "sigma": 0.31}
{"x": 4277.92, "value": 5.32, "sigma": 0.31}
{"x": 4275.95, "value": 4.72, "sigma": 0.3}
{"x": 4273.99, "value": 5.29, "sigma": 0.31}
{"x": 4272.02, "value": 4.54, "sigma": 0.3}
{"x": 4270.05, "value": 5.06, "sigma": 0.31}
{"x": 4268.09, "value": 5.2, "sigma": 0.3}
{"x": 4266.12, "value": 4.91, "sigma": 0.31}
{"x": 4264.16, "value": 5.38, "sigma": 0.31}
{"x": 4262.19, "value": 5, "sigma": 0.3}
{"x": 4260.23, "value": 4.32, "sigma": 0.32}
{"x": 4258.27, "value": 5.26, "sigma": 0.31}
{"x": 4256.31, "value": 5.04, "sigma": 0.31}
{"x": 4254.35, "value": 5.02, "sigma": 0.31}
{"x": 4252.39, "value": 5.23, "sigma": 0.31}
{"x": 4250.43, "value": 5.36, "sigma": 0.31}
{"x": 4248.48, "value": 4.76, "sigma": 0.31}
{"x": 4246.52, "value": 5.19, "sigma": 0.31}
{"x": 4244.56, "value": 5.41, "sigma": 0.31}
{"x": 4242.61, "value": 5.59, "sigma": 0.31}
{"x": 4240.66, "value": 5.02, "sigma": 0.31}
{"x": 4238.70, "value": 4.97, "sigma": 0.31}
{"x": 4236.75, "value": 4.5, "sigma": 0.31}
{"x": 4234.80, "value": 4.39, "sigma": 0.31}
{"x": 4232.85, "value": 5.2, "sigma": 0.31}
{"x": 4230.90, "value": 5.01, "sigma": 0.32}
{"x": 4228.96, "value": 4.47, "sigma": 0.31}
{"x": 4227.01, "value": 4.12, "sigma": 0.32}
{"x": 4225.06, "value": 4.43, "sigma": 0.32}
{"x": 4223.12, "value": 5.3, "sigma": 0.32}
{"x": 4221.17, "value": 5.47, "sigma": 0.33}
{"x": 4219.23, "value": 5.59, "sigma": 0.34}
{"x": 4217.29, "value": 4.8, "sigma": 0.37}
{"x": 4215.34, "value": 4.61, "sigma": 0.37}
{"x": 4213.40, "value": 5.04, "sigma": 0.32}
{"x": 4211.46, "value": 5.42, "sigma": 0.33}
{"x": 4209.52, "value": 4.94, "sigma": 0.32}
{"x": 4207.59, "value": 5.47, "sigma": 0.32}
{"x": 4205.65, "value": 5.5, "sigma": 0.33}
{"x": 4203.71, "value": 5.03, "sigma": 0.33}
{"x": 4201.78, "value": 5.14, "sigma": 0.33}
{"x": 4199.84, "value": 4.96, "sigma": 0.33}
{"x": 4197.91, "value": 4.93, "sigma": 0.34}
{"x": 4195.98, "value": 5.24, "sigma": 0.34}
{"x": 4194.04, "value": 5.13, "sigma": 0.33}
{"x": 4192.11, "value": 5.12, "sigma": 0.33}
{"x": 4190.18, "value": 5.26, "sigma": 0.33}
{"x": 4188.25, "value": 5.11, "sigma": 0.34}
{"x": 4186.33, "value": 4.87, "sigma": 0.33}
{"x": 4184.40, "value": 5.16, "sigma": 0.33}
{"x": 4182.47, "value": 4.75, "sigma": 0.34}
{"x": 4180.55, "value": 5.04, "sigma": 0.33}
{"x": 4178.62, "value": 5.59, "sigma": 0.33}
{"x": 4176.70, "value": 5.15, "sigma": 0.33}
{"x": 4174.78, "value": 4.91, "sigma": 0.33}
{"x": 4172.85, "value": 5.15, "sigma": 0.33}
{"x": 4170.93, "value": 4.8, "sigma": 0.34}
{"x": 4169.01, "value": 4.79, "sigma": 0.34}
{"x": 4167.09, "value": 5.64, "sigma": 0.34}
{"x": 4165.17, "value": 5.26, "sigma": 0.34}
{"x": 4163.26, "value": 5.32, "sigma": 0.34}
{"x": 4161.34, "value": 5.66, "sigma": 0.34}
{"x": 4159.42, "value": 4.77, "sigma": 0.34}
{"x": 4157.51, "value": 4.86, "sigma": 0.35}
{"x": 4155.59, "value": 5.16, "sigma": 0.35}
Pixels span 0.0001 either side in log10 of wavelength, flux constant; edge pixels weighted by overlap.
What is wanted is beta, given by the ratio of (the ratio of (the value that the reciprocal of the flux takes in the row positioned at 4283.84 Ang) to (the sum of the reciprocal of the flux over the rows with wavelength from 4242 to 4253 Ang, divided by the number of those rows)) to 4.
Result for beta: 0.237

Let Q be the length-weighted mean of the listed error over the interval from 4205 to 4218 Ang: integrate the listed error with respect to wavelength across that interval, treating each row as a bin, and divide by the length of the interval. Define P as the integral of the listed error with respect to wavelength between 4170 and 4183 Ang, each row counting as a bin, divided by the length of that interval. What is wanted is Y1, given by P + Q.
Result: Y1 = 0.669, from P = 0.333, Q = 0.337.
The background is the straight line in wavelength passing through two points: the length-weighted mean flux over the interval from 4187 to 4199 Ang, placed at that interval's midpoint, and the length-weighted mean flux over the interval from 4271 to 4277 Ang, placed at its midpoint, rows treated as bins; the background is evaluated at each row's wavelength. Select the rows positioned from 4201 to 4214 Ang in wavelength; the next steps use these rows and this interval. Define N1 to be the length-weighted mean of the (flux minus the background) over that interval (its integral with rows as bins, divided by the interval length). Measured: 0.1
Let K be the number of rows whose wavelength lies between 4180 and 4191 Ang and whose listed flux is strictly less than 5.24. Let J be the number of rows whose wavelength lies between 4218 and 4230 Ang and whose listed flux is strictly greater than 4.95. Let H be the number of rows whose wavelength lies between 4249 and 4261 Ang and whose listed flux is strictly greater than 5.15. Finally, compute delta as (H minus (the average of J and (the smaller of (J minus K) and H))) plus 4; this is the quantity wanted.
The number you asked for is 6.5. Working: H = 3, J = 3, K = 5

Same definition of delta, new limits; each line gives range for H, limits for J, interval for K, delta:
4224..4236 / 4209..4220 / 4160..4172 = 3.0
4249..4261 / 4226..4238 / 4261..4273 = 7.5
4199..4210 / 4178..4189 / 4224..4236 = 5.0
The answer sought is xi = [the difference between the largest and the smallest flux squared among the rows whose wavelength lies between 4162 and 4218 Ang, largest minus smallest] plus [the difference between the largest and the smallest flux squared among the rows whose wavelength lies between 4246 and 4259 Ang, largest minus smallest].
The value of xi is 17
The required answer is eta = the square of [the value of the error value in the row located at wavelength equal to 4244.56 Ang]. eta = 0.096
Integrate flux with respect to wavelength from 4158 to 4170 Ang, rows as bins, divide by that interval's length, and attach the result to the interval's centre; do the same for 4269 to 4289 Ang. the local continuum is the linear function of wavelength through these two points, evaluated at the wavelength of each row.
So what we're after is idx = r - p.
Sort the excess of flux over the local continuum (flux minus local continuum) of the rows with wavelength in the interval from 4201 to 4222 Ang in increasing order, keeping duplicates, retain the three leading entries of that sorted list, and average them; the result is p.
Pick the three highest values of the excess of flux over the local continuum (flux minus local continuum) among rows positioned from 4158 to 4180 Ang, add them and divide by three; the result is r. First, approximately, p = -0.38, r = 0.410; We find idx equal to 0.79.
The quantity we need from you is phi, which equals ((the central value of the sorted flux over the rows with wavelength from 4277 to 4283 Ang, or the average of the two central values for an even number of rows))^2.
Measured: 29.7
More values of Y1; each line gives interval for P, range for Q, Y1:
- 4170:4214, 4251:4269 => 0.640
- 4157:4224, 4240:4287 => 0.642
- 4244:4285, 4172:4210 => 0.638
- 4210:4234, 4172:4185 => 0.661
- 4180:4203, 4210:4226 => 0.670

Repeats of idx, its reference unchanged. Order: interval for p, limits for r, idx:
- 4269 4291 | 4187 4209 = 0.73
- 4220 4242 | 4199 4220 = 1.19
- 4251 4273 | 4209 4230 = 0.85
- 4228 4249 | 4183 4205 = 0.72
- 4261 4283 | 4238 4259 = 0.70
